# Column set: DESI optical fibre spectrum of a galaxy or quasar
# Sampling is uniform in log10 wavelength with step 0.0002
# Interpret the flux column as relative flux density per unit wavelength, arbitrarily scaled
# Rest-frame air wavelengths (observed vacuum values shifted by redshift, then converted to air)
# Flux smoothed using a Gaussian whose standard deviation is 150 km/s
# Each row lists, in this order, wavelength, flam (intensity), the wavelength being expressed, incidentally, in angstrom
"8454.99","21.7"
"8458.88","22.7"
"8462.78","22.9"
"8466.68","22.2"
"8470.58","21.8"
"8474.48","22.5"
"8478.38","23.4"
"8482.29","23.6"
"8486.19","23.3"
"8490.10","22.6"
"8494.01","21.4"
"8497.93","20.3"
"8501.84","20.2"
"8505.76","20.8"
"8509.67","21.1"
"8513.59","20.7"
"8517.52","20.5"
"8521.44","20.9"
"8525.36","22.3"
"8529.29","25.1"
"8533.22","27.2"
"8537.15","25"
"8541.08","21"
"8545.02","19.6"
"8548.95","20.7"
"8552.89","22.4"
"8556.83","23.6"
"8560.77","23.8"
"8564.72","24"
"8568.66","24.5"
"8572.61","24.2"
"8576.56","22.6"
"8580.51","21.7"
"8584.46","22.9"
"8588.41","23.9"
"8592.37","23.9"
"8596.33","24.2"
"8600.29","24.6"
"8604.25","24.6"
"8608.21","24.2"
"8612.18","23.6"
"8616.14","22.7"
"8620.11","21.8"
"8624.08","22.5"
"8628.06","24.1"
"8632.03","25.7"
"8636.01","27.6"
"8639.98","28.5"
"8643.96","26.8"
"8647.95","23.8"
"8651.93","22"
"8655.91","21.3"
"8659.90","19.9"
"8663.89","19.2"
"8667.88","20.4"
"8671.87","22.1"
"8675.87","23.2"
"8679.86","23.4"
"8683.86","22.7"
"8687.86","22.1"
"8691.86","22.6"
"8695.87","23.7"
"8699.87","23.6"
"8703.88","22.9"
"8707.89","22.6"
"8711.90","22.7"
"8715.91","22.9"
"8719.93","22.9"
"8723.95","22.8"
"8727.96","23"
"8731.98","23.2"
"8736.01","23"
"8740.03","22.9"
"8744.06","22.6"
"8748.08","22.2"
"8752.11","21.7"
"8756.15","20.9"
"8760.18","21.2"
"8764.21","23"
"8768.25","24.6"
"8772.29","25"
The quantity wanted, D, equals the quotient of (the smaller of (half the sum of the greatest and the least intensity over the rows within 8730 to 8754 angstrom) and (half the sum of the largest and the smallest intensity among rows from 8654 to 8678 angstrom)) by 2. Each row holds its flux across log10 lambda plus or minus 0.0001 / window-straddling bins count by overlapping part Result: 10.6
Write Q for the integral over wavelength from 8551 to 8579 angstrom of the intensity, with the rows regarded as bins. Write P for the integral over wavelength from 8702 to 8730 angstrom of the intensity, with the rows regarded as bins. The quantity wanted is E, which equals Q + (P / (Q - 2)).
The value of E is 660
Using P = 639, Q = 660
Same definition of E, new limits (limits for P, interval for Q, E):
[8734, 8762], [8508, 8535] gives 609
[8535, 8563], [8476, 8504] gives 620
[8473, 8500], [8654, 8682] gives 599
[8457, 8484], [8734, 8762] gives 619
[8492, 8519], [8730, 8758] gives 627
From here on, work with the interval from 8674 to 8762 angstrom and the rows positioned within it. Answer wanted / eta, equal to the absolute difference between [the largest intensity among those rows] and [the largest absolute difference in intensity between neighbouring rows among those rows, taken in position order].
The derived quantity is 22.6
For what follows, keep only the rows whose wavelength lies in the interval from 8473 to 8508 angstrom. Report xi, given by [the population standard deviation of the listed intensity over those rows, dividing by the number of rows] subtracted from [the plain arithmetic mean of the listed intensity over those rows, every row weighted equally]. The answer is 20.7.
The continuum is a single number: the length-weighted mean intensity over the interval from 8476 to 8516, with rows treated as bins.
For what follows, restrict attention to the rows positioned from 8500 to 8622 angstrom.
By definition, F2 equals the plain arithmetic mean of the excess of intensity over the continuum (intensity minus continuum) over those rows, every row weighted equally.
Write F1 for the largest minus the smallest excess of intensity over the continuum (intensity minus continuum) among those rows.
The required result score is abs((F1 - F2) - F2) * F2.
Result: 6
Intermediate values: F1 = 8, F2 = 1.1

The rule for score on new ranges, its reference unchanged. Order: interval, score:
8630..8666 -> 11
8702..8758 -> 0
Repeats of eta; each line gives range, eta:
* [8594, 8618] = 23.7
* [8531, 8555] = 23.2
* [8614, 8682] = 25.5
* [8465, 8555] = 23.2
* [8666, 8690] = 21.7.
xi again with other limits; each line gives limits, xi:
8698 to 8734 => 22.7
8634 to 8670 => 19.9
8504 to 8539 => 20.3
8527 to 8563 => 20.8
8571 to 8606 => 22.7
